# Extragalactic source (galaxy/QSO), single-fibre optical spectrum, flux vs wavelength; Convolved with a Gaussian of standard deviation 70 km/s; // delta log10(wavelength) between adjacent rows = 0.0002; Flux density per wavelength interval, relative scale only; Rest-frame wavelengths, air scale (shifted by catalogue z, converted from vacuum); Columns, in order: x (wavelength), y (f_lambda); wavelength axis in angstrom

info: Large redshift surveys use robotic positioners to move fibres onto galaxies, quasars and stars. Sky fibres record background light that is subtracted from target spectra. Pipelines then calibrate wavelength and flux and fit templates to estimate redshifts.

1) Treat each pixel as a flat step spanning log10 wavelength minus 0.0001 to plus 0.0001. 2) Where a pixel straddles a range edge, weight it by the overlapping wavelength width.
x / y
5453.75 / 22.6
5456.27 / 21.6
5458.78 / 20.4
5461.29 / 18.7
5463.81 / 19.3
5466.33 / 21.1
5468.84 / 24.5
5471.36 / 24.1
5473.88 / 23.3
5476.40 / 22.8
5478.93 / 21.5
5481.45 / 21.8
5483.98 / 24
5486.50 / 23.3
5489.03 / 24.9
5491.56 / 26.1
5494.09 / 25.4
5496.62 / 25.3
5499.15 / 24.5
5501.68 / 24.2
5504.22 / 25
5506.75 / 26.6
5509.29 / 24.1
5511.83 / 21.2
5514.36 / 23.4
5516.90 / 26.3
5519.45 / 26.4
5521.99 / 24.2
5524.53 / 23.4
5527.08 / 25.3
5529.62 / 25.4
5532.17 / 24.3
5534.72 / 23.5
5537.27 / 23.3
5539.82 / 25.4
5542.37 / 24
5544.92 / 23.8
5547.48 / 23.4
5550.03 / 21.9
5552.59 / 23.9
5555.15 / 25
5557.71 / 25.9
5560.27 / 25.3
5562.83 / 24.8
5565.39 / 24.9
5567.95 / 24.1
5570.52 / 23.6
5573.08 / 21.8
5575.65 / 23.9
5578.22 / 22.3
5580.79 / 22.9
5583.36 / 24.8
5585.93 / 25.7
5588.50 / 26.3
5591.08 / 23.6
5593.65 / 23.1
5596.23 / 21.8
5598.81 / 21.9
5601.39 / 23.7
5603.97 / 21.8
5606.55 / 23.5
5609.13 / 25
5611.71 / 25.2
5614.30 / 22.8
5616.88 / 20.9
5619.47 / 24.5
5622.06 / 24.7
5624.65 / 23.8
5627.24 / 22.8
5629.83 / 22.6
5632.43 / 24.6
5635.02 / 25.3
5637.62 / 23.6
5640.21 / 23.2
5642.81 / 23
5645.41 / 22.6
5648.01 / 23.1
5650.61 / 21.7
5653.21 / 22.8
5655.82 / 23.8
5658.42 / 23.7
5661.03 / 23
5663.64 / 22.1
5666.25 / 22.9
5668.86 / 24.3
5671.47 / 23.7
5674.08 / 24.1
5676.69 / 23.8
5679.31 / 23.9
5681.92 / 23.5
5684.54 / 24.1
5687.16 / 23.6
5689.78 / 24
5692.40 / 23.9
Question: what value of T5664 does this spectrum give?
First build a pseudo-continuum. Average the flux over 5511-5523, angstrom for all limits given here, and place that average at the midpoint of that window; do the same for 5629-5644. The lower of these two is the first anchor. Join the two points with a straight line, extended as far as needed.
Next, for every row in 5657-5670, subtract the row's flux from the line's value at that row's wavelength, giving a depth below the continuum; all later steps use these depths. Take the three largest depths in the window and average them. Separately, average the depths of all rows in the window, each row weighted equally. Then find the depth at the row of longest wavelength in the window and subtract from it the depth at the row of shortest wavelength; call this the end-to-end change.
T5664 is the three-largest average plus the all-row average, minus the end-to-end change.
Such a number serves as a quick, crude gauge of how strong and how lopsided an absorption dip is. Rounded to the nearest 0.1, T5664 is 2.0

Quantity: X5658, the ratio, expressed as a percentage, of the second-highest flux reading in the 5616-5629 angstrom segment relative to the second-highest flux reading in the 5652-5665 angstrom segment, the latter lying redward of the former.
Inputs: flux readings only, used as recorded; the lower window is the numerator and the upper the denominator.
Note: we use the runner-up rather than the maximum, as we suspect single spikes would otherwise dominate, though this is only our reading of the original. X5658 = 103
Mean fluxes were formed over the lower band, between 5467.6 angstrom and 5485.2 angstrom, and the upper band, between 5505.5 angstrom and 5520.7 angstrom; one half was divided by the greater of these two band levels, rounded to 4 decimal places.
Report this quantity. 0.0203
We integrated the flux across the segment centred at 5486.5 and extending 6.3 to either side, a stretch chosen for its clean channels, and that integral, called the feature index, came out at 303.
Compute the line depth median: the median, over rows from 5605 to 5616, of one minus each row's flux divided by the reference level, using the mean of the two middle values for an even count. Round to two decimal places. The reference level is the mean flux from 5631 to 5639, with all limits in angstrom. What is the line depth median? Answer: 0.01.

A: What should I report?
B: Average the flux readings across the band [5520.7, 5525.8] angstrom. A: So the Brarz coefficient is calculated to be 23.8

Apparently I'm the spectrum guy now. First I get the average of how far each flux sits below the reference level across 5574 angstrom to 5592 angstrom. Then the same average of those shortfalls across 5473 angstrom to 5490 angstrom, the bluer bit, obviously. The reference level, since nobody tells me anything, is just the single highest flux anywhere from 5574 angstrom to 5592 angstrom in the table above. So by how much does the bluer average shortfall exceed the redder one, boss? 1.1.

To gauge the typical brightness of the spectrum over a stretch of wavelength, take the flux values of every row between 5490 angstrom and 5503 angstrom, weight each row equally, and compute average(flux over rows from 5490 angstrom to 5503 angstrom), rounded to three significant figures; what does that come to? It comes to 25.1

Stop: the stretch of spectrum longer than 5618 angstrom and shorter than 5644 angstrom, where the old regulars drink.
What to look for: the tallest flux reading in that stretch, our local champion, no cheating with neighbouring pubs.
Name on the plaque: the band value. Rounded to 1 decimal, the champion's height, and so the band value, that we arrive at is 25.3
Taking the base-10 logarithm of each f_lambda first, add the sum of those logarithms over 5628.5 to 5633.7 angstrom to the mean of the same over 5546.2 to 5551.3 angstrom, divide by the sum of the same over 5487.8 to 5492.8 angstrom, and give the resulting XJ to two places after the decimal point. 1.46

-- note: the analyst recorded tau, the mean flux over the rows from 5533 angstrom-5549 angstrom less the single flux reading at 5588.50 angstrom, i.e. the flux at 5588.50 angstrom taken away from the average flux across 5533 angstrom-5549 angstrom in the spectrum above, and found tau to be -2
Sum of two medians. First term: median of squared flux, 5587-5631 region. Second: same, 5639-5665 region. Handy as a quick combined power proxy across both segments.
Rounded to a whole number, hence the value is 1081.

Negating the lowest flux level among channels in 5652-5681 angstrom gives -22.1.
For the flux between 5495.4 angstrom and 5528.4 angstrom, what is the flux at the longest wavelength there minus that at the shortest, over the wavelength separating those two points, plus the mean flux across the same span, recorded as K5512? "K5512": 24.6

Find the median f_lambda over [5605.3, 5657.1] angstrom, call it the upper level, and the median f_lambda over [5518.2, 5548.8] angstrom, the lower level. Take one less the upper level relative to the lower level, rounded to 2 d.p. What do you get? 0.03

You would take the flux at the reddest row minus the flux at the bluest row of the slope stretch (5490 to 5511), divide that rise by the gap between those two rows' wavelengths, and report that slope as -0.11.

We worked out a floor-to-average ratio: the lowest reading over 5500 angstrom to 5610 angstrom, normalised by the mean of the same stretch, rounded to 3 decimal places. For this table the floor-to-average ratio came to 0.881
